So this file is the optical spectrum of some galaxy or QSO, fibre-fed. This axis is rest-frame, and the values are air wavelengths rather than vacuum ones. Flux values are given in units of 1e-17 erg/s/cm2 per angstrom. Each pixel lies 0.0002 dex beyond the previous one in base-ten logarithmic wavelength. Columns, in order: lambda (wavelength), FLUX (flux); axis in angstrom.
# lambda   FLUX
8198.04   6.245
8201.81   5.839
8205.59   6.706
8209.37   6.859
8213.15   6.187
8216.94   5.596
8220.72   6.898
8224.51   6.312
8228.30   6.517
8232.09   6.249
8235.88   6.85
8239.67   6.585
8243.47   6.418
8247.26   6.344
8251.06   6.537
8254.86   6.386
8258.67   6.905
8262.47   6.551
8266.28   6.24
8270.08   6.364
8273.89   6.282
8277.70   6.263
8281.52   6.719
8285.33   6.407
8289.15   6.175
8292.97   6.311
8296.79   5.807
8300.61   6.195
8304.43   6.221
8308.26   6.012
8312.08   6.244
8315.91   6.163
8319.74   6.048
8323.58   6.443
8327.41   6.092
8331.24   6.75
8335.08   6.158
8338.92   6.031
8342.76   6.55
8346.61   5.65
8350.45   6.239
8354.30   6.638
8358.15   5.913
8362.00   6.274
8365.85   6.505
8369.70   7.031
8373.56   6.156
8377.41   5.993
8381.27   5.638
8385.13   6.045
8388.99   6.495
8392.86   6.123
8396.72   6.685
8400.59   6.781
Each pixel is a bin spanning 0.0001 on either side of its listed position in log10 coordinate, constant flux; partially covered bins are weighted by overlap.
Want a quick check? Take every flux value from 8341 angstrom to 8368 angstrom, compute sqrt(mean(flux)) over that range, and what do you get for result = 2.501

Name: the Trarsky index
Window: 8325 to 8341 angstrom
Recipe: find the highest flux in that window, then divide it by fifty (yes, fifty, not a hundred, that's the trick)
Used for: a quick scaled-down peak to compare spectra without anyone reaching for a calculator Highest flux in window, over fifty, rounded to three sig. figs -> 0.135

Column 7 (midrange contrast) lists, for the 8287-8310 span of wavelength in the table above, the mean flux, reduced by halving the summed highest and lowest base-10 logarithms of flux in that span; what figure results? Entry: 5.34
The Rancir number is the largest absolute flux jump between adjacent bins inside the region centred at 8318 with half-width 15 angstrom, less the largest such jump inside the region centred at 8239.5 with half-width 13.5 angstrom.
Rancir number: 0.1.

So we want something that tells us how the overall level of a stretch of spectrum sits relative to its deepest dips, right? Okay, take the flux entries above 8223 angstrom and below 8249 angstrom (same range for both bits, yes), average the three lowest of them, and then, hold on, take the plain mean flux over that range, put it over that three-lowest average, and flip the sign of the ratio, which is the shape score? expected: -1.03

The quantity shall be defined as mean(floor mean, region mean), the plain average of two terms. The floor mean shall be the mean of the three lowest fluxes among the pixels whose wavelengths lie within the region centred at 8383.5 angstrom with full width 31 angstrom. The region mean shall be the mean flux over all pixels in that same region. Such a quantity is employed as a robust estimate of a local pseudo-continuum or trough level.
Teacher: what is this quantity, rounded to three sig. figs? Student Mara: 6.08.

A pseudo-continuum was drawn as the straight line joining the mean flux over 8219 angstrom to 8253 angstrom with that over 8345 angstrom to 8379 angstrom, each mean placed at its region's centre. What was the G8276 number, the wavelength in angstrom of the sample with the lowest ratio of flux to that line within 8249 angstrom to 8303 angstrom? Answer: 8296.79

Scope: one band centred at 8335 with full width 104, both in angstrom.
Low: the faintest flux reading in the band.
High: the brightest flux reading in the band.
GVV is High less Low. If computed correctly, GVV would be 1.39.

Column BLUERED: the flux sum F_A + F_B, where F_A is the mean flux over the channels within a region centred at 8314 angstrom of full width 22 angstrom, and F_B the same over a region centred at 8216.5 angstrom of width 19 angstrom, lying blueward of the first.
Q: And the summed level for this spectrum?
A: 12.6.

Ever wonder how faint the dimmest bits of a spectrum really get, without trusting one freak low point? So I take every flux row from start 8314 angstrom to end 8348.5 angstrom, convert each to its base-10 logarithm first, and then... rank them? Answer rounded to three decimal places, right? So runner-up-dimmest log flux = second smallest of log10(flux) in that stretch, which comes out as 0.780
